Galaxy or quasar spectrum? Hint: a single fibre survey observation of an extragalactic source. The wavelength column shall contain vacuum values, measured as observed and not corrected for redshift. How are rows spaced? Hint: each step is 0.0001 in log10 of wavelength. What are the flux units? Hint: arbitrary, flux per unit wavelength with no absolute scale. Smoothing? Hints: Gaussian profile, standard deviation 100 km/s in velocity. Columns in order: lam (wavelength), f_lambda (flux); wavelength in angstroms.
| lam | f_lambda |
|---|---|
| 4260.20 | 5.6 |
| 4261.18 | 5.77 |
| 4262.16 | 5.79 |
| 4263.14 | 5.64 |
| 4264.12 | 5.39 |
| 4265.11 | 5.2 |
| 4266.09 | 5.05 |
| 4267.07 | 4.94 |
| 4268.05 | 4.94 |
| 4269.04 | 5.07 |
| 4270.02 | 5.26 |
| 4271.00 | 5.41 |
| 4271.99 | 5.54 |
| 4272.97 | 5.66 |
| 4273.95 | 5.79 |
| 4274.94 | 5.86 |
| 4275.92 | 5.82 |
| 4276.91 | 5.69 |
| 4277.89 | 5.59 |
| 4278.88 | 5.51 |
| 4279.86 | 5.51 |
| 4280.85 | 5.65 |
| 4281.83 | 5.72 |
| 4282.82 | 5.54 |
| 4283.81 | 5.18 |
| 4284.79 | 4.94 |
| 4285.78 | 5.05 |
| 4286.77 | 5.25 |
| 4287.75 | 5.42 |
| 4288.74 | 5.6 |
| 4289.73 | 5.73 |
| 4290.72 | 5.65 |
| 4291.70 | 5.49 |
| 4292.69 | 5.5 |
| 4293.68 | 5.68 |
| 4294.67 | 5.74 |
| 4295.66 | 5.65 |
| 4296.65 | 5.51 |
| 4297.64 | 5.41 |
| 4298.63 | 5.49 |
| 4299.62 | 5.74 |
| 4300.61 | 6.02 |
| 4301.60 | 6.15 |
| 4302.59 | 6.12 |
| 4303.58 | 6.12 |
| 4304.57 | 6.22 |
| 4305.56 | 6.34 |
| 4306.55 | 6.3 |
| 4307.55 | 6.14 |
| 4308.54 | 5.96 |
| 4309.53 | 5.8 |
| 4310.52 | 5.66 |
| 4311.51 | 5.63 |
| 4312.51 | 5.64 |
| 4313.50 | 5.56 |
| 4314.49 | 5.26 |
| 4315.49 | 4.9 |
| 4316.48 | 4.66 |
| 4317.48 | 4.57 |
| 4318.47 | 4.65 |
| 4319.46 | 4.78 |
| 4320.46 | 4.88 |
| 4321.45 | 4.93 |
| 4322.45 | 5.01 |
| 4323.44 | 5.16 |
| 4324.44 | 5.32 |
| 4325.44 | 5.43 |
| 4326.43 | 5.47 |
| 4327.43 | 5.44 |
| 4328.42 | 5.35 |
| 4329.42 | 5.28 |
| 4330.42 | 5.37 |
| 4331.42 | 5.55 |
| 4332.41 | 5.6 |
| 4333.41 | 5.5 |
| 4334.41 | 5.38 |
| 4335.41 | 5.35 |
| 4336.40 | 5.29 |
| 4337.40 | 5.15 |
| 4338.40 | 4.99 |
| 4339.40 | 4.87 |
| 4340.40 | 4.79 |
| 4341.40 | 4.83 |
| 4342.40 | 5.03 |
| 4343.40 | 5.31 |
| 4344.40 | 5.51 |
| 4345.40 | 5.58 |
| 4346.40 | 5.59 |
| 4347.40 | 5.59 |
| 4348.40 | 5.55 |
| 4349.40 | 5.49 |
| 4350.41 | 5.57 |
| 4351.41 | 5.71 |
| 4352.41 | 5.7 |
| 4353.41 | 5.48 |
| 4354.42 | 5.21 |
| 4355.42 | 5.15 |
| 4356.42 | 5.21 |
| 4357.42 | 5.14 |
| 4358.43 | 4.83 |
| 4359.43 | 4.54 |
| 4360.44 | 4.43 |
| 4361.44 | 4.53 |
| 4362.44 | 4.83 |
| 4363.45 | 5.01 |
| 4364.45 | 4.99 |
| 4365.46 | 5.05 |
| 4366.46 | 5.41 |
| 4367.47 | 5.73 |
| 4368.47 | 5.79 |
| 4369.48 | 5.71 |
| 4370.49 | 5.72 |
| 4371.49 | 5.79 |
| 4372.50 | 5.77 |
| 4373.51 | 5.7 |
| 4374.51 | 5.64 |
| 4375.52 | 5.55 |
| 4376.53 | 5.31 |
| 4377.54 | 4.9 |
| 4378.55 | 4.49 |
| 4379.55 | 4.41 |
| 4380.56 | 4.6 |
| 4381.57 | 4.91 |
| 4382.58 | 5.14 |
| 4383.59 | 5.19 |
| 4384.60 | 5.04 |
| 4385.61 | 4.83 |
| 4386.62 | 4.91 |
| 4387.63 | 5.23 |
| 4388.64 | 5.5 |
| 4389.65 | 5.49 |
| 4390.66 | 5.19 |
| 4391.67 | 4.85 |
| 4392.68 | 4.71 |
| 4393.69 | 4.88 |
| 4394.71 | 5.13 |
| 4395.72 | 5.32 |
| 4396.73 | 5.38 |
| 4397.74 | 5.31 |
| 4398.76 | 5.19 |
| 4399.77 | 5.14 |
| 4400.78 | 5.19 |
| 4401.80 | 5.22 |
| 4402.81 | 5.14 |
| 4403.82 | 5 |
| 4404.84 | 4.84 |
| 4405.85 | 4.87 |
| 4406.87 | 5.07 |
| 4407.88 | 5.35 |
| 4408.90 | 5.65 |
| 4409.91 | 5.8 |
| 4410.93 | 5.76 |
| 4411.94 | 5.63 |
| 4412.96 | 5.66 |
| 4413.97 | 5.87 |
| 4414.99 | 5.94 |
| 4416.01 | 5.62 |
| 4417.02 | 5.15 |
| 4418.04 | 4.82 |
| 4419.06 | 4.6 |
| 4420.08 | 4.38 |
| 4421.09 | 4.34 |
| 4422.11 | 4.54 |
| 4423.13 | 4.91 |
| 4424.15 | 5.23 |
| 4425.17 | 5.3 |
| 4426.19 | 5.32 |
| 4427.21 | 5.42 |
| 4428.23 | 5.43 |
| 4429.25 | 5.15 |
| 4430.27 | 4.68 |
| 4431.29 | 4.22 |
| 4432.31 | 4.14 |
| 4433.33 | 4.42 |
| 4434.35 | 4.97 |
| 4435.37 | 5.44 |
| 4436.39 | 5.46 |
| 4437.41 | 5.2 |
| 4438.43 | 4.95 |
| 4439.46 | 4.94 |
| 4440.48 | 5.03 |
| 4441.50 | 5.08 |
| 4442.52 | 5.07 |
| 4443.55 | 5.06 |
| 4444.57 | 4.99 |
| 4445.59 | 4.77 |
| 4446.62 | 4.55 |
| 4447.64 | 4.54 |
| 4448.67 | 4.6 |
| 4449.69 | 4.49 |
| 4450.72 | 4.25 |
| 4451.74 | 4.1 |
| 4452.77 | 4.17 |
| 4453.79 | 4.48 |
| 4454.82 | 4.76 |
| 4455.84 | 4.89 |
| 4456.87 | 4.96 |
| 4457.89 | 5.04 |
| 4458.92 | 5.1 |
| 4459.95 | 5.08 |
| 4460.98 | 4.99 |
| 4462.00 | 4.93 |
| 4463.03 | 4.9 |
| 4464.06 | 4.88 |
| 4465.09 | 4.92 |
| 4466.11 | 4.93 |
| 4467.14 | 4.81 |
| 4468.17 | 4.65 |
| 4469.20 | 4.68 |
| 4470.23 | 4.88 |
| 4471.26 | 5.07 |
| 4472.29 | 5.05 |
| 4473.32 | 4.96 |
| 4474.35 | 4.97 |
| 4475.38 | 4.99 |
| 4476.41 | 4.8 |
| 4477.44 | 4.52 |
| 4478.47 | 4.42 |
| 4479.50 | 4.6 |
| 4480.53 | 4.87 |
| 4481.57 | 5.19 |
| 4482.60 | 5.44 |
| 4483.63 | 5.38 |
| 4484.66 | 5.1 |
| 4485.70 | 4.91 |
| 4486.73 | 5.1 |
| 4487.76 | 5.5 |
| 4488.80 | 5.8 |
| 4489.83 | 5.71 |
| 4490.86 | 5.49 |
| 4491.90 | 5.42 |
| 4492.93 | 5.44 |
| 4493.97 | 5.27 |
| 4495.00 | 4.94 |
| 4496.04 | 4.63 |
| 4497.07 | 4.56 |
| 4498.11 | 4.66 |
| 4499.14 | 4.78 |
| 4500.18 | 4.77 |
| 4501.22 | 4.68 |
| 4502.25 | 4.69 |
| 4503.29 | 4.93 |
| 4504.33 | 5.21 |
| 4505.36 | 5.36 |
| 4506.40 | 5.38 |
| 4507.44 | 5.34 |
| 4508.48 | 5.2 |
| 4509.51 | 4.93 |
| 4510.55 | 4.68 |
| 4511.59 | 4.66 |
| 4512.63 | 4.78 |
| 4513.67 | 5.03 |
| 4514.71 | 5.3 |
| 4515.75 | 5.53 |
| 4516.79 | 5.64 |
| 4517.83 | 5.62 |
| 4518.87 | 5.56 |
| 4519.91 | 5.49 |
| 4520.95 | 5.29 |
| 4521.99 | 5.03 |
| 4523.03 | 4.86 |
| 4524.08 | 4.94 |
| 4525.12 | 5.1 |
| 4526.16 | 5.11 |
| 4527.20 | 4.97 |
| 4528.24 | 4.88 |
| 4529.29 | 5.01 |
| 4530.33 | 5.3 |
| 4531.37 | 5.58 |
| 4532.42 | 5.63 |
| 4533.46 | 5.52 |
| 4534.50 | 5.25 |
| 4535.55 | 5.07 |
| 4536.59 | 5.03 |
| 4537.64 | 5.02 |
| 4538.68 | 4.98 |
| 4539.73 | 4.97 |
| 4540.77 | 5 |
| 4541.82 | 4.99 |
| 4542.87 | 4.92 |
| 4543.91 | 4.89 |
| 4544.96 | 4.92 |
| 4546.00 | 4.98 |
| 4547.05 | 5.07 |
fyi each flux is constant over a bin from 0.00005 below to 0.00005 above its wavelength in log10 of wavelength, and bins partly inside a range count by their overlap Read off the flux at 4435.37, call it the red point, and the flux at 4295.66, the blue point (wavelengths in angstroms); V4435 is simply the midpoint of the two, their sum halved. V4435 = 5.5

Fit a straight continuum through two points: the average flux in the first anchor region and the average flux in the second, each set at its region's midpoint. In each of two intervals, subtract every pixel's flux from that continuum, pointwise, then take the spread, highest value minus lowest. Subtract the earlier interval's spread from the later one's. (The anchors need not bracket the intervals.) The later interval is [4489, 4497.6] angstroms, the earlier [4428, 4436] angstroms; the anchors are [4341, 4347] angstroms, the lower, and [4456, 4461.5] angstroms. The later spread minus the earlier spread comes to -0.2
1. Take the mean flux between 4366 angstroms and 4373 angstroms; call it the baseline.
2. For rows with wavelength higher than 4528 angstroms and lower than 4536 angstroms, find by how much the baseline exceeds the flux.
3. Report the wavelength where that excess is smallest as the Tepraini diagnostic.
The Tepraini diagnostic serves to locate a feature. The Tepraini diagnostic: 4532.42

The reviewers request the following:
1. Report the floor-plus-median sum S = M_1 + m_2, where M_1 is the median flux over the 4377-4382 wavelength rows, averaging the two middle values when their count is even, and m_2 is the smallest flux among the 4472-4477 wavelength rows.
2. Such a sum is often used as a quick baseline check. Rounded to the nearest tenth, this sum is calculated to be 9.4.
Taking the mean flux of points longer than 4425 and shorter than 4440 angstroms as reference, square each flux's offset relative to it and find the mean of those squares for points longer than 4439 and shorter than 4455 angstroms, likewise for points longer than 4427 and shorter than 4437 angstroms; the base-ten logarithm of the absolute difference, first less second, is -1.3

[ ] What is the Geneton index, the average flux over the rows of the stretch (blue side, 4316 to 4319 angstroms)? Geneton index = 4.63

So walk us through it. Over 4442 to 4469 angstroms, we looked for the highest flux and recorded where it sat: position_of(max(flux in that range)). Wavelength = 4458.92 angstroms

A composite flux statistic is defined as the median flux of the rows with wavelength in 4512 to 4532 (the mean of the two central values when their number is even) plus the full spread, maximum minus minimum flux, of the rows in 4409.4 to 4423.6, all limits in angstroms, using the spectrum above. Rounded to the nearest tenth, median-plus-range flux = 6.7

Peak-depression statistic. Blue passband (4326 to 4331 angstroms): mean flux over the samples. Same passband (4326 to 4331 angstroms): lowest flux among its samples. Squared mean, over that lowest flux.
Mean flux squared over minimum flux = 5.5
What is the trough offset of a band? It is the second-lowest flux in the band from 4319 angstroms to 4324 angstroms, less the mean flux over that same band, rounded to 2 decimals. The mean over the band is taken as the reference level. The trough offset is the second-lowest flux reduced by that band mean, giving -0.07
